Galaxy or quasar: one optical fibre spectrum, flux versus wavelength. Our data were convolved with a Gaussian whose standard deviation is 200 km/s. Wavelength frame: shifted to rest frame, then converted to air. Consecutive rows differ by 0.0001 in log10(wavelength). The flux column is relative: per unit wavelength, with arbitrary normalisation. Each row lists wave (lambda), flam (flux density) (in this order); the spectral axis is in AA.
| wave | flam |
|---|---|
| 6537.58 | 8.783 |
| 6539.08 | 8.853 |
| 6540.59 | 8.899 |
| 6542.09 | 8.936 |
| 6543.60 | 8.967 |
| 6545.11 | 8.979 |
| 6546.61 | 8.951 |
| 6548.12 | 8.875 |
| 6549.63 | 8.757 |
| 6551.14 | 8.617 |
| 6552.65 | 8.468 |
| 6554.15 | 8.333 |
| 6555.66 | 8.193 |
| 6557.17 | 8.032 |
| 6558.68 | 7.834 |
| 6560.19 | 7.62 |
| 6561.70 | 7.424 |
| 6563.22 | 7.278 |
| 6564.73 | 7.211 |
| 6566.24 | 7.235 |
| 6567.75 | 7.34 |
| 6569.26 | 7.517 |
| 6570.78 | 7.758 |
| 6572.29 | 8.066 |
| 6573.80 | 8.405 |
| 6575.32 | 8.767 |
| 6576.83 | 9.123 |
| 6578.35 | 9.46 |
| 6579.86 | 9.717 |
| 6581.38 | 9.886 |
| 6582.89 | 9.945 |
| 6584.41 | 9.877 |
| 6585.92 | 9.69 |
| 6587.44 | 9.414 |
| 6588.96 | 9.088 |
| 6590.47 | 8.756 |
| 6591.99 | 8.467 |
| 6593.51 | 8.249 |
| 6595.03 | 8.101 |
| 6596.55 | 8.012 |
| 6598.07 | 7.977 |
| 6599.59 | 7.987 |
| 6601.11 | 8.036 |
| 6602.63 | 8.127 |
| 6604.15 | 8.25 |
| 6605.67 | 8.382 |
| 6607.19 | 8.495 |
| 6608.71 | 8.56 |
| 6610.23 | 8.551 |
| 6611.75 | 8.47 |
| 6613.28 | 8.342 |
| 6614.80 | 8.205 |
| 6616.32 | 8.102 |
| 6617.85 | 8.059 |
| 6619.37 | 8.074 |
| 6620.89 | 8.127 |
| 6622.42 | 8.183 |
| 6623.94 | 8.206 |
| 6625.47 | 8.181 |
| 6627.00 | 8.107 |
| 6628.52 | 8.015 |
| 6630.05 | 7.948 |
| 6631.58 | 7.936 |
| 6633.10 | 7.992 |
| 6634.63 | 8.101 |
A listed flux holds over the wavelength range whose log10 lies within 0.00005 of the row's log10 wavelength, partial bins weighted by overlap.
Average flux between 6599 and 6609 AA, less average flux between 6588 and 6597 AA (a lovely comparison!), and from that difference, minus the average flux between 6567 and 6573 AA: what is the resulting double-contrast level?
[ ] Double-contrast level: -7.9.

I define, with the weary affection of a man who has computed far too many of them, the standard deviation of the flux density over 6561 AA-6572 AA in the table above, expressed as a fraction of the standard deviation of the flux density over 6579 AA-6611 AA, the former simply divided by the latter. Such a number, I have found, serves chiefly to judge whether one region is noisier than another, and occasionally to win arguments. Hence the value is 0.3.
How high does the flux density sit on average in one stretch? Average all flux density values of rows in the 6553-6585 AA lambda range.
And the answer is 8.3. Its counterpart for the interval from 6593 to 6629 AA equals 8.2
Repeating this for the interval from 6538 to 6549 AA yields 8.9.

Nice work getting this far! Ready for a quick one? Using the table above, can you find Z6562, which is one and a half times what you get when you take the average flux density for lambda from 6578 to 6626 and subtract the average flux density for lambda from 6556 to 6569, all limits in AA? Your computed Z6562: 1.6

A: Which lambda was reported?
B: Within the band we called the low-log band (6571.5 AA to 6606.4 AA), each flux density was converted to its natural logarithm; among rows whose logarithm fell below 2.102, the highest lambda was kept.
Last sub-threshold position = 6602.63 AA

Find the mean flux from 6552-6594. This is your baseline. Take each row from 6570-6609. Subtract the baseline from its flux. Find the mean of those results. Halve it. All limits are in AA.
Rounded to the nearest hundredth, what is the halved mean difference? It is 0.12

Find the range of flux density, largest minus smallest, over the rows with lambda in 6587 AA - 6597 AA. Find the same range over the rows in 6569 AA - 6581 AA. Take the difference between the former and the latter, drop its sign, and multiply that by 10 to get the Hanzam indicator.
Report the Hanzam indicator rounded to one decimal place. 8.0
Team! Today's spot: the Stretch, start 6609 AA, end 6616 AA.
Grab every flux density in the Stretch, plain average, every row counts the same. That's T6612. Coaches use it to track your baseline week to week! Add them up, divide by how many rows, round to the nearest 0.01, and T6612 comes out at 8.39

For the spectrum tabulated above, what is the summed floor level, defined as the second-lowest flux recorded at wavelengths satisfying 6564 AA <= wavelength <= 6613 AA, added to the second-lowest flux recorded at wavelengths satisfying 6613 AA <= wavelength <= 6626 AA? 15.31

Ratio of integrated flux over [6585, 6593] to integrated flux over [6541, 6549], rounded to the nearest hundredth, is 1.02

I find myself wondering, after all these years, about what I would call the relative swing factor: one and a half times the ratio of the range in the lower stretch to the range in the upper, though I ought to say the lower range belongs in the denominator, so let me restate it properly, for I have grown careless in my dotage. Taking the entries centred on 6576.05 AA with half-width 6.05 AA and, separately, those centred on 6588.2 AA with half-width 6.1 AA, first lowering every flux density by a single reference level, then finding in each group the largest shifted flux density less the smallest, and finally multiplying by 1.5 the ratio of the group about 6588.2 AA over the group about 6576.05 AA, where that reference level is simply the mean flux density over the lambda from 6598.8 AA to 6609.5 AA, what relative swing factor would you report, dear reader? 1.2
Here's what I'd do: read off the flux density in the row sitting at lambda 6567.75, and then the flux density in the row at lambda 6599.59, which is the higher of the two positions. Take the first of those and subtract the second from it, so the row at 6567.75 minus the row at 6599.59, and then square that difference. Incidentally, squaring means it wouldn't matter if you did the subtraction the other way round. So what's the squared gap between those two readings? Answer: 0.42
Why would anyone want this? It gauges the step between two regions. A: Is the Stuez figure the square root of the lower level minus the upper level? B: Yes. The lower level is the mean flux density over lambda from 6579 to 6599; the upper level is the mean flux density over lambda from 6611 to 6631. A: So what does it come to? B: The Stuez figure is 0.93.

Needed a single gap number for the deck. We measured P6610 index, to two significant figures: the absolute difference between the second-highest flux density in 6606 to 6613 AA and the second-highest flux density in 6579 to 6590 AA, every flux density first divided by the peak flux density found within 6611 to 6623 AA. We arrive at 0.16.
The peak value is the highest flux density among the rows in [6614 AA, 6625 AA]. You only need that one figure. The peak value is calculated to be 8.206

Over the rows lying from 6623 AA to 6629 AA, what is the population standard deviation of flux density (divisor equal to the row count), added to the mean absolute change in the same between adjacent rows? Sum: 0.14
